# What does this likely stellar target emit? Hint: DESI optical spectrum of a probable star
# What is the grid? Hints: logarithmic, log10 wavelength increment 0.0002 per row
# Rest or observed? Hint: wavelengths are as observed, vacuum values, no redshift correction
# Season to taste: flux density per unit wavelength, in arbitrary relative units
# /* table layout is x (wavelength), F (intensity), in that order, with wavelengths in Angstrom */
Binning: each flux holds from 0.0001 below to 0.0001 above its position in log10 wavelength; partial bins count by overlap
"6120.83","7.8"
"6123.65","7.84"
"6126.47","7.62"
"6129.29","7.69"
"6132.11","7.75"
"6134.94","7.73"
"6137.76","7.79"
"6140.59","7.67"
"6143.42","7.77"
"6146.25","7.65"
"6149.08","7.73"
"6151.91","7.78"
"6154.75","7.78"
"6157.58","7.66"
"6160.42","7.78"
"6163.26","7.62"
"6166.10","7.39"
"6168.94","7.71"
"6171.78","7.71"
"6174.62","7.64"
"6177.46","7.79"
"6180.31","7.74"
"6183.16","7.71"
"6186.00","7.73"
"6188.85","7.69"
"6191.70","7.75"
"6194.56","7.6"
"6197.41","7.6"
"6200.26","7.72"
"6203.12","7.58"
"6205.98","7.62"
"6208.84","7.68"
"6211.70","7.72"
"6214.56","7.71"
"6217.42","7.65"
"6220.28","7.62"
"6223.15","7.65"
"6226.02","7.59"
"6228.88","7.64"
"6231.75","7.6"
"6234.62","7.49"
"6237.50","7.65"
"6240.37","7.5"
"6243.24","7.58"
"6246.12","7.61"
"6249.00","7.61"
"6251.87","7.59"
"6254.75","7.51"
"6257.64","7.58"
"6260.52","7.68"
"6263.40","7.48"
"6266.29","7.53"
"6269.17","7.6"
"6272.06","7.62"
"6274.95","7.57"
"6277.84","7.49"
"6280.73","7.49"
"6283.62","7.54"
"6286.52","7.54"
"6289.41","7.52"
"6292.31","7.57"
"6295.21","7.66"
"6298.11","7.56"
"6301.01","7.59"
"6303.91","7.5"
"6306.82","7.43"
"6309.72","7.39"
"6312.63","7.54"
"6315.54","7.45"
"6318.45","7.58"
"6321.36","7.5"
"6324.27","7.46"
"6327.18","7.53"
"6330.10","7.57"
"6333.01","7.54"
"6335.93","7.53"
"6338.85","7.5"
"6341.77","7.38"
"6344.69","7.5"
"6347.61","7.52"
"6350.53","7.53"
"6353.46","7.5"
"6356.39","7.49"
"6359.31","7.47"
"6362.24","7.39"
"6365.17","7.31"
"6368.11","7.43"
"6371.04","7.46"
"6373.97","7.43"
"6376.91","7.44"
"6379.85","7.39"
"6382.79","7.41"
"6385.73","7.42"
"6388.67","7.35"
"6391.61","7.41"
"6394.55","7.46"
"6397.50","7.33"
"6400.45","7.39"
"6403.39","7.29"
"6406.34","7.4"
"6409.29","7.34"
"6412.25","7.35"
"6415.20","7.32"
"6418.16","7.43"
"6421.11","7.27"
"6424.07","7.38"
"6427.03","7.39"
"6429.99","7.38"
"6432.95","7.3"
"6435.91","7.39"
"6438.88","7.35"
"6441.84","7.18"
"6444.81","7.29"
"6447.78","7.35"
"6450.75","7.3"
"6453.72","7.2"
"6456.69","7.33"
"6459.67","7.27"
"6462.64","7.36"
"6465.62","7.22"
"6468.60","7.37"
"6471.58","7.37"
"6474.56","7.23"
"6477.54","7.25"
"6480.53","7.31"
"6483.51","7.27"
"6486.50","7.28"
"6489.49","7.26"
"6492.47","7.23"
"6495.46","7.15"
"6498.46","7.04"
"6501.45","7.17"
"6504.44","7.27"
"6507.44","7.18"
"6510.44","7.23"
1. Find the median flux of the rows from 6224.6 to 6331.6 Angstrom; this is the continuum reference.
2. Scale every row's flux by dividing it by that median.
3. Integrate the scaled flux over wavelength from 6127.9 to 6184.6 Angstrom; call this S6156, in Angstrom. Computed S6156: 57.8 Angstrom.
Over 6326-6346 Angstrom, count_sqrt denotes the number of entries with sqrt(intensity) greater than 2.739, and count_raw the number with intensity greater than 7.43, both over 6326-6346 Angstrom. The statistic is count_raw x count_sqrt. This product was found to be 24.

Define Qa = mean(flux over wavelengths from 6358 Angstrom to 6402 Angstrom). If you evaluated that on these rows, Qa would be 7.41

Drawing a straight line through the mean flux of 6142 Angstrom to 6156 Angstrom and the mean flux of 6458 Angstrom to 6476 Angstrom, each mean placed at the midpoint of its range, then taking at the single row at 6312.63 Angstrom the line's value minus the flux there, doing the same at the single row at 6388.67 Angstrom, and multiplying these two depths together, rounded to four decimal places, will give -0.0015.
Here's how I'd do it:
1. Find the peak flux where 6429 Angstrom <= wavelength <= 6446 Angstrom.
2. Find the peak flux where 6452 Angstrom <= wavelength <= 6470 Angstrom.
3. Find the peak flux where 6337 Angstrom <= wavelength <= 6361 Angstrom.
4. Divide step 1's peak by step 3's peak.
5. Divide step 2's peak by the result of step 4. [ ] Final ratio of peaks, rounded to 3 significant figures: 7.51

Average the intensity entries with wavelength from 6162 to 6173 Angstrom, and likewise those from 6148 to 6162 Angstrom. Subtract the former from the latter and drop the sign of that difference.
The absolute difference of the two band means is 0.14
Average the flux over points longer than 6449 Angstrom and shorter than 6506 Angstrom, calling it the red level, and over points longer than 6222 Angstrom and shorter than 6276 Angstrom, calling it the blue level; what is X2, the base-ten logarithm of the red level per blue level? -0.019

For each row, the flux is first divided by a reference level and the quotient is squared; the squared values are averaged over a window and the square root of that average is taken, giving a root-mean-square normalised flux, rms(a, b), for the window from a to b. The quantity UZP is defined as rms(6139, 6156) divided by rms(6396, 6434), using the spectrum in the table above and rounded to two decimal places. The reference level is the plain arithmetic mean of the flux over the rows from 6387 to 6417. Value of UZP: 1.05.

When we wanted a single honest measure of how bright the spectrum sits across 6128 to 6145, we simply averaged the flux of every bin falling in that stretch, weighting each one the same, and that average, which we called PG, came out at 7.733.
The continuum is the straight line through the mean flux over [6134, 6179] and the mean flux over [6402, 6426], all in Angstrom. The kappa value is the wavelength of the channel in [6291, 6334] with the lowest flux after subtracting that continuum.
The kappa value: 6309.72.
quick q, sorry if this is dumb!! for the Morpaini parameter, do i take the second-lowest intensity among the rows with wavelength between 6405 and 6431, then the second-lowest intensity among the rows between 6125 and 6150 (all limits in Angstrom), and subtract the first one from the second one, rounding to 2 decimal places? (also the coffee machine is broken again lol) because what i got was 0.33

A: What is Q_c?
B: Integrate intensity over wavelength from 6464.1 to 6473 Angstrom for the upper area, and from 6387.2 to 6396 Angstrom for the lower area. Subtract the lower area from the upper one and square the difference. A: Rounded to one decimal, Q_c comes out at 0.0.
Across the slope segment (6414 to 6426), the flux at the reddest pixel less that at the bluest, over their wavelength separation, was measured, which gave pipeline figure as 0.007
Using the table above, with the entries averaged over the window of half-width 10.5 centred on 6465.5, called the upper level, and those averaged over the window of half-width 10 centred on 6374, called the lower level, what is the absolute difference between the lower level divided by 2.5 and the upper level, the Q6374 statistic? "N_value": 4.34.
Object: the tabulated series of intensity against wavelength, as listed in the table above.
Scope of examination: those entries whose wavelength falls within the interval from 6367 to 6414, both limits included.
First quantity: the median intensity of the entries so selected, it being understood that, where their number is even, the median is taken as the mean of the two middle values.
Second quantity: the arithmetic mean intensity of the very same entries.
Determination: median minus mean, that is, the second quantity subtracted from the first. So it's 0.011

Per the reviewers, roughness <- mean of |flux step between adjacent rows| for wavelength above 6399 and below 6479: 0.082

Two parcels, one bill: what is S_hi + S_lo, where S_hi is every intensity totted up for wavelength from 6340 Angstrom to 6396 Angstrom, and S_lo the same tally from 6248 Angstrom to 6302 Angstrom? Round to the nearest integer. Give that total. 285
